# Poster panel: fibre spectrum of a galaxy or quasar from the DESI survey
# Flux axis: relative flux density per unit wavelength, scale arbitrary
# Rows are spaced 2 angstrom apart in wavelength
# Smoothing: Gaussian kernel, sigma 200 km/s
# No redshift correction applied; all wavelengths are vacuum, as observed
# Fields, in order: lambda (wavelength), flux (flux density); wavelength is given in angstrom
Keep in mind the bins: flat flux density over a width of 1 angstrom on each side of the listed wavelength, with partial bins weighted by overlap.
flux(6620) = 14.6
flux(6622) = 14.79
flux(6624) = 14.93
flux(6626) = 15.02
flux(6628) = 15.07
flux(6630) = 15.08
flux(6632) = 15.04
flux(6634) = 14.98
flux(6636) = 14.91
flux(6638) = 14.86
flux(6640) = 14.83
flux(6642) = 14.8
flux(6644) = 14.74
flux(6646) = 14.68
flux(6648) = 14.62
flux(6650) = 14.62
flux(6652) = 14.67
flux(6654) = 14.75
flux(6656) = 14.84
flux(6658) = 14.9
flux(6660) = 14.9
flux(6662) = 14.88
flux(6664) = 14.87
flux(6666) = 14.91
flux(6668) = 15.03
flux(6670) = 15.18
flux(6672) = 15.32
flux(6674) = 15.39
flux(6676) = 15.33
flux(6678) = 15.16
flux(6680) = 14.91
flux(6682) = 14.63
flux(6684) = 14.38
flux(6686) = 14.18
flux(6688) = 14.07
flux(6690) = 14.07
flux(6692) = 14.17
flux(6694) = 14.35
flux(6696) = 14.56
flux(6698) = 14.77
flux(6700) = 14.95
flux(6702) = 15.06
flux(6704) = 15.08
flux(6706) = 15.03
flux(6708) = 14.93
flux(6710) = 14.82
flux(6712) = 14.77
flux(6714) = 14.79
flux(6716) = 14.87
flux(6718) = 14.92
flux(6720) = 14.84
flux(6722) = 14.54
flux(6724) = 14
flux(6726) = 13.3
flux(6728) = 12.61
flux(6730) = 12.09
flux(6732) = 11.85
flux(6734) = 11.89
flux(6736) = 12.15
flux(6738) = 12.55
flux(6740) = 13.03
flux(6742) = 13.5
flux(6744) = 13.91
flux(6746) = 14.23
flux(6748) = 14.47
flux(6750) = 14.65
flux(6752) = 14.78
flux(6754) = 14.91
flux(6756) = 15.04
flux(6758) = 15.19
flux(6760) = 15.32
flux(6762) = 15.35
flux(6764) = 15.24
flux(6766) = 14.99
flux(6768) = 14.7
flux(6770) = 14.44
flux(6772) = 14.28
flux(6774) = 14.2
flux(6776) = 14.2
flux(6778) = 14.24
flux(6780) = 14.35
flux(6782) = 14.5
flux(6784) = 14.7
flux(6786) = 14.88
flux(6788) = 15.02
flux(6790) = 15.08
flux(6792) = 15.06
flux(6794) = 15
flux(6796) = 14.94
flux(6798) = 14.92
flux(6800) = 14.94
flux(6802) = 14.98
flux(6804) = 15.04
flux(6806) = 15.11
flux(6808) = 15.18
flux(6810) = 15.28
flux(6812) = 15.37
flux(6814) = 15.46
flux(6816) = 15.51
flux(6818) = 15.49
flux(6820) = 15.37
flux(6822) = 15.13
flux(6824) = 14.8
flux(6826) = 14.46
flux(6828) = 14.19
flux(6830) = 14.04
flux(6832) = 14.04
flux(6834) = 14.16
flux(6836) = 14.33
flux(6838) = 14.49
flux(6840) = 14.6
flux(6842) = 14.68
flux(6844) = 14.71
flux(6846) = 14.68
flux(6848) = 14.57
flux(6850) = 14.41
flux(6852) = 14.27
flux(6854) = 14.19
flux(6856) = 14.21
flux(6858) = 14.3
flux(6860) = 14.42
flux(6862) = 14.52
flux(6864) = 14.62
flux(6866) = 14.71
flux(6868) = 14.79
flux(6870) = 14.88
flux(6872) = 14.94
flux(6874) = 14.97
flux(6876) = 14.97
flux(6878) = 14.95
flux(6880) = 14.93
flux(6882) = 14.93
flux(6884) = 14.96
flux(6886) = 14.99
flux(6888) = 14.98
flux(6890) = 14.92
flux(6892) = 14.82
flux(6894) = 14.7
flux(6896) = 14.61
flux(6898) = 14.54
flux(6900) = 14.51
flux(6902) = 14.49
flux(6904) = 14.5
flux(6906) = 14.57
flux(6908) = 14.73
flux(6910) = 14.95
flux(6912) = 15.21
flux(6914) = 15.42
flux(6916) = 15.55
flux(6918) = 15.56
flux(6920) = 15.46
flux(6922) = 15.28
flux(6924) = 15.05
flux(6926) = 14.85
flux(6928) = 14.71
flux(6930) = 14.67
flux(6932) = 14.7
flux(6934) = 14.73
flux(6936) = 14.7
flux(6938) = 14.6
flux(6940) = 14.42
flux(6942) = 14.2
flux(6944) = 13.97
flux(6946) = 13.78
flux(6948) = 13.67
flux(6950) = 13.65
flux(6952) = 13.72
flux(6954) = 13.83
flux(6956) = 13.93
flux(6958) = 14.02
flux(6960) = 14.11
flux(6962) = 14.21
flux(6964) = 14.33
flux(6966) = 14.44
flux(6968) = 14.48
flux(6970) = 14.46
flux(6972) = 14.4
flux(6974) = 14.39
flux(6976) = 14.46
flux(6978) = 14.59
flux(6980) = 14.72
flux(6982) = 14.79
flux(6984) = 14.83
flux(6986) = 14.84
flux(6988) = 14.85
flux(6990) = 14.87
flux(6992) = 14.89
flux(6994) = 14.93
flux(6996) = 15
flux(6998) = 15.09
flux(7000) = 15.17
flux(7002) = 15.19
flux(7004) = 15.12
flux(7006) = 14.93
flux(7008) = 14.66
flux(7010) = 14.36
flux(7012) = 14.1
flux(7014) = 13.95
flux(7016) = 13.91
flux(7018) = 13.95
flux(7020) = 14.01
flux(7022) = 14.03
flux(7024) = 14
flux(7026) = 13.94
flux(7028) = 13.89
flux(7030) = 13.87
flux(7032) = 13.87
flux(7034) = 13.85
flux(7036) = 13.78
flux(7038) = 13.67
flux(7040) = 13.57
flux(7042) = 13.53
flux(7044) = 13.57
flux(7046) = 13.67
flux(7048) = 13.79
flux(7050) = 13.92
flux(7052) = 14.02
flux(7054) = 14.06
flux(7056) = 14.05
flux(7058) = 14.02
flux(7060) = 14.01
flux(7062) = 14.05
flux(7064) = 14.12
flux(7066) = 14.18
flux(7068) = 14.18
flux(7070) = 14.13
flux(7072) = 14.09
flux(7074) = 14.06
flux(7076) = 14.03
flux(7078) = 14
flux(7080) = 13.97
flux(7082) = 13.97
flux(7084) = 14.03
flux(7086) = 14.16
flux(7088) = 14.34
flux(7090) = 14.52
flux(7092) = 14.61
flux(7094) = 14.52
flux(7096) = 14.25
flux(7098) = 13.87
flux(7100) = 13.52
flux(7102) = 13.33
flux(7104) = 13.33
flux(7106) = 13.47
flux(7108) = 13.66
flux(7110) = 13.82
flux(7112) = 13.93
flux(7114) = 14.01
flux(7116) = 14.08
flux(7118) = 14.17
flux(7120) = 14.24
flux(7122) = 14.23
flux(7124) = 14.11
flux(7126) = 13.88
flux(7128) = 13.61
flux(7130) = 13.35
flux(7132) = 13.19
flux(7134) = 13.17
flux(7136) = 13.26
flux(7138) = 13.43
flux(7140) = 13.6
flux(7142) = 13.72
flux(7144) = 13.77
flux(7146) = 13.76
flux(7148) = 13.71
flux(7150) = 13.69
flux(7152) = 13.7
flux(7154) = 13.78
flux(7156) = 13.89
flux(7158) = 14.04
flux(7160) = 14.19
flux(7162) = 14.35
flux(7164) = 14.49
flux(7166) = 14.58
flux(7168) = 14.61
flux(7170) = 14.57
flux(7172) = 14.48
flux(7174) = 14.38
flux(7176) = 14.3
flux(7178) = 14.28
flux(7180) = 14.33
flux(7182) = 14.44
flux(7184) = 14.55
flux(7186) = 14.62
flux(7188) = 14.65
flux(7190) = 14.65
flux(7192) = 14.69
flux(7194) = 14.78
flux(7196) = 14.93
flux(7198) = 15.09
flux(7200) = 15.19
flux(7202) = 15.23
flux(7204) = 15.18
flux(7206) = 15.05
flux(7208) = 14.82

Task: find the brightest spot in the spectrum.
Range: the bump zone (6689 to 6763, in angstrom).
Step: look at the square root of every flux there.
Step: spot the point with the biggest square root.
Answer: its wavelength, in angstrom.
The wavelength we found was 6762 angstrom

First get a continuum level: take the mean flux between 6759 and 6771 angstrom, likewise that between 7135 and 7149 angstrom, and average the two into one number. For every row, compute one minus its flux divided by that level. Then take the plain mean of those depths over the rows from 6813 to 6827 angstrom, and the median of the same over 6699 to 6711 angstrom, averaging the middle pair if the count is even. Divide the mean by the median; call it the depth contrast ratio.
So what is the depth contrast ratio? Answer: 1.3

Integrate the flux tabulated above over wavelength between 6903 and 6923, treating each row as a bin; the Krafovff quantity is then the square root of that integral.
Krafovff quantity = 17.4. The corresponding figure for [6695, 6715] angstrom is 17.2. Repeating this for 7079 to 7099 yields 16.9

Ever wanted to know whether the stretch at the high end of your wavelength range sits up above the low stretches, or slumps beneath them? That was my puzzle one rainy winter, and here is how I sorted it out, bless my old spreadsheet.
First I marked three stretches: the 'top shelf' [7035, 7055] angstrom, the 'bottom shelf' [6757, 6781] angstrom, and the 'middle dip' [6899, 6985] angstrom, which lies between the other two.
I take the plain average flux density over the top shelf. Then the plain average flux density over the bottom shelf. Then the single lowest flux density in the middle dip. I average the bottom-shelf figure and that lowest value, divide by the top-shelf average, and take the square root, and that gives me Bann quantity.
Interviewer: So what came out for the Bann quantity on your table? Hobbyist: 1.02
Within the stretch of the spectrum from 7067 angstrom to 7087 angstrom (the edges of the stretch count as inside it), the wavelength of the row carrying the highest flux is 7068 angstrom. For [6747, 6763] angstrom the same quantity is 6762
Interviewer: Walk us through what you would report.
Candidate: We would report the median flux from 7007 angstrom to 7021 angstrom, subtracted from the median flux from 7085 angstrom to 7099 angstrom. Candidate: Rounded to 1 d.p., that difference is 0.3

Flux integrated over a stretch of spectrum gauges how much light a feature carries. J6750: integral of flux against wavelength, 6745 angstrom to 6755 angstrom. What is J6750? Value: 146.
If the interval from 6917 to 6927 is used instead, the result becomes 152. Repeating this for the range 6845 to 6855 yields 144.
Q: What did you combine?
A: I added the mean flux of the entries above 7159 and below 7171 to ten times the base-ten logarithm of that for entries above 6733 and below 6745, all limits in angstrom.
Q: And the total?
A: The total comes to 25.6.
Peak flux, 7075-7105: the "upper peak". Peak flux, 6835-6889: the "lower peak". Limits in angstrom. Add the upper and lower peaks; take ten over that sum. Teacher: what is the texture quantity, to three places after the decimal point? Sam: 0.338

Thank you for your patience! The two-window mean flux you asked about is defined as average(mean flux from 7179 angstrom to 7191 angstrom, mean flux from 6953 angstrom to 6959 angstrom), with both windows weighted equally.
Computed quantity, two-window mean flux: 14.2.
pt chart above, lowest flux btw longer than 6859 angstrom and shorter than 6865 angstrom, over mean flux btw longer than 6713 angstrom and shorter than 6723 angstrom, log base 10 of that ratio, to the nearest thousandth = -0.011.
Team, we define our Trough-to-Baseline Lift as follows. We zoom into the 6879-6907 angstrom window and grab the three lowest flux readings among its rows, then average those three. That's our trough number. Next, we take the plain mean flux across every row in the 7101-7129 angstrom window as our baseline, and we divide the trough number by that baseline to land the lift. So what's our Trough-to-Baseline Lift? 1.05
